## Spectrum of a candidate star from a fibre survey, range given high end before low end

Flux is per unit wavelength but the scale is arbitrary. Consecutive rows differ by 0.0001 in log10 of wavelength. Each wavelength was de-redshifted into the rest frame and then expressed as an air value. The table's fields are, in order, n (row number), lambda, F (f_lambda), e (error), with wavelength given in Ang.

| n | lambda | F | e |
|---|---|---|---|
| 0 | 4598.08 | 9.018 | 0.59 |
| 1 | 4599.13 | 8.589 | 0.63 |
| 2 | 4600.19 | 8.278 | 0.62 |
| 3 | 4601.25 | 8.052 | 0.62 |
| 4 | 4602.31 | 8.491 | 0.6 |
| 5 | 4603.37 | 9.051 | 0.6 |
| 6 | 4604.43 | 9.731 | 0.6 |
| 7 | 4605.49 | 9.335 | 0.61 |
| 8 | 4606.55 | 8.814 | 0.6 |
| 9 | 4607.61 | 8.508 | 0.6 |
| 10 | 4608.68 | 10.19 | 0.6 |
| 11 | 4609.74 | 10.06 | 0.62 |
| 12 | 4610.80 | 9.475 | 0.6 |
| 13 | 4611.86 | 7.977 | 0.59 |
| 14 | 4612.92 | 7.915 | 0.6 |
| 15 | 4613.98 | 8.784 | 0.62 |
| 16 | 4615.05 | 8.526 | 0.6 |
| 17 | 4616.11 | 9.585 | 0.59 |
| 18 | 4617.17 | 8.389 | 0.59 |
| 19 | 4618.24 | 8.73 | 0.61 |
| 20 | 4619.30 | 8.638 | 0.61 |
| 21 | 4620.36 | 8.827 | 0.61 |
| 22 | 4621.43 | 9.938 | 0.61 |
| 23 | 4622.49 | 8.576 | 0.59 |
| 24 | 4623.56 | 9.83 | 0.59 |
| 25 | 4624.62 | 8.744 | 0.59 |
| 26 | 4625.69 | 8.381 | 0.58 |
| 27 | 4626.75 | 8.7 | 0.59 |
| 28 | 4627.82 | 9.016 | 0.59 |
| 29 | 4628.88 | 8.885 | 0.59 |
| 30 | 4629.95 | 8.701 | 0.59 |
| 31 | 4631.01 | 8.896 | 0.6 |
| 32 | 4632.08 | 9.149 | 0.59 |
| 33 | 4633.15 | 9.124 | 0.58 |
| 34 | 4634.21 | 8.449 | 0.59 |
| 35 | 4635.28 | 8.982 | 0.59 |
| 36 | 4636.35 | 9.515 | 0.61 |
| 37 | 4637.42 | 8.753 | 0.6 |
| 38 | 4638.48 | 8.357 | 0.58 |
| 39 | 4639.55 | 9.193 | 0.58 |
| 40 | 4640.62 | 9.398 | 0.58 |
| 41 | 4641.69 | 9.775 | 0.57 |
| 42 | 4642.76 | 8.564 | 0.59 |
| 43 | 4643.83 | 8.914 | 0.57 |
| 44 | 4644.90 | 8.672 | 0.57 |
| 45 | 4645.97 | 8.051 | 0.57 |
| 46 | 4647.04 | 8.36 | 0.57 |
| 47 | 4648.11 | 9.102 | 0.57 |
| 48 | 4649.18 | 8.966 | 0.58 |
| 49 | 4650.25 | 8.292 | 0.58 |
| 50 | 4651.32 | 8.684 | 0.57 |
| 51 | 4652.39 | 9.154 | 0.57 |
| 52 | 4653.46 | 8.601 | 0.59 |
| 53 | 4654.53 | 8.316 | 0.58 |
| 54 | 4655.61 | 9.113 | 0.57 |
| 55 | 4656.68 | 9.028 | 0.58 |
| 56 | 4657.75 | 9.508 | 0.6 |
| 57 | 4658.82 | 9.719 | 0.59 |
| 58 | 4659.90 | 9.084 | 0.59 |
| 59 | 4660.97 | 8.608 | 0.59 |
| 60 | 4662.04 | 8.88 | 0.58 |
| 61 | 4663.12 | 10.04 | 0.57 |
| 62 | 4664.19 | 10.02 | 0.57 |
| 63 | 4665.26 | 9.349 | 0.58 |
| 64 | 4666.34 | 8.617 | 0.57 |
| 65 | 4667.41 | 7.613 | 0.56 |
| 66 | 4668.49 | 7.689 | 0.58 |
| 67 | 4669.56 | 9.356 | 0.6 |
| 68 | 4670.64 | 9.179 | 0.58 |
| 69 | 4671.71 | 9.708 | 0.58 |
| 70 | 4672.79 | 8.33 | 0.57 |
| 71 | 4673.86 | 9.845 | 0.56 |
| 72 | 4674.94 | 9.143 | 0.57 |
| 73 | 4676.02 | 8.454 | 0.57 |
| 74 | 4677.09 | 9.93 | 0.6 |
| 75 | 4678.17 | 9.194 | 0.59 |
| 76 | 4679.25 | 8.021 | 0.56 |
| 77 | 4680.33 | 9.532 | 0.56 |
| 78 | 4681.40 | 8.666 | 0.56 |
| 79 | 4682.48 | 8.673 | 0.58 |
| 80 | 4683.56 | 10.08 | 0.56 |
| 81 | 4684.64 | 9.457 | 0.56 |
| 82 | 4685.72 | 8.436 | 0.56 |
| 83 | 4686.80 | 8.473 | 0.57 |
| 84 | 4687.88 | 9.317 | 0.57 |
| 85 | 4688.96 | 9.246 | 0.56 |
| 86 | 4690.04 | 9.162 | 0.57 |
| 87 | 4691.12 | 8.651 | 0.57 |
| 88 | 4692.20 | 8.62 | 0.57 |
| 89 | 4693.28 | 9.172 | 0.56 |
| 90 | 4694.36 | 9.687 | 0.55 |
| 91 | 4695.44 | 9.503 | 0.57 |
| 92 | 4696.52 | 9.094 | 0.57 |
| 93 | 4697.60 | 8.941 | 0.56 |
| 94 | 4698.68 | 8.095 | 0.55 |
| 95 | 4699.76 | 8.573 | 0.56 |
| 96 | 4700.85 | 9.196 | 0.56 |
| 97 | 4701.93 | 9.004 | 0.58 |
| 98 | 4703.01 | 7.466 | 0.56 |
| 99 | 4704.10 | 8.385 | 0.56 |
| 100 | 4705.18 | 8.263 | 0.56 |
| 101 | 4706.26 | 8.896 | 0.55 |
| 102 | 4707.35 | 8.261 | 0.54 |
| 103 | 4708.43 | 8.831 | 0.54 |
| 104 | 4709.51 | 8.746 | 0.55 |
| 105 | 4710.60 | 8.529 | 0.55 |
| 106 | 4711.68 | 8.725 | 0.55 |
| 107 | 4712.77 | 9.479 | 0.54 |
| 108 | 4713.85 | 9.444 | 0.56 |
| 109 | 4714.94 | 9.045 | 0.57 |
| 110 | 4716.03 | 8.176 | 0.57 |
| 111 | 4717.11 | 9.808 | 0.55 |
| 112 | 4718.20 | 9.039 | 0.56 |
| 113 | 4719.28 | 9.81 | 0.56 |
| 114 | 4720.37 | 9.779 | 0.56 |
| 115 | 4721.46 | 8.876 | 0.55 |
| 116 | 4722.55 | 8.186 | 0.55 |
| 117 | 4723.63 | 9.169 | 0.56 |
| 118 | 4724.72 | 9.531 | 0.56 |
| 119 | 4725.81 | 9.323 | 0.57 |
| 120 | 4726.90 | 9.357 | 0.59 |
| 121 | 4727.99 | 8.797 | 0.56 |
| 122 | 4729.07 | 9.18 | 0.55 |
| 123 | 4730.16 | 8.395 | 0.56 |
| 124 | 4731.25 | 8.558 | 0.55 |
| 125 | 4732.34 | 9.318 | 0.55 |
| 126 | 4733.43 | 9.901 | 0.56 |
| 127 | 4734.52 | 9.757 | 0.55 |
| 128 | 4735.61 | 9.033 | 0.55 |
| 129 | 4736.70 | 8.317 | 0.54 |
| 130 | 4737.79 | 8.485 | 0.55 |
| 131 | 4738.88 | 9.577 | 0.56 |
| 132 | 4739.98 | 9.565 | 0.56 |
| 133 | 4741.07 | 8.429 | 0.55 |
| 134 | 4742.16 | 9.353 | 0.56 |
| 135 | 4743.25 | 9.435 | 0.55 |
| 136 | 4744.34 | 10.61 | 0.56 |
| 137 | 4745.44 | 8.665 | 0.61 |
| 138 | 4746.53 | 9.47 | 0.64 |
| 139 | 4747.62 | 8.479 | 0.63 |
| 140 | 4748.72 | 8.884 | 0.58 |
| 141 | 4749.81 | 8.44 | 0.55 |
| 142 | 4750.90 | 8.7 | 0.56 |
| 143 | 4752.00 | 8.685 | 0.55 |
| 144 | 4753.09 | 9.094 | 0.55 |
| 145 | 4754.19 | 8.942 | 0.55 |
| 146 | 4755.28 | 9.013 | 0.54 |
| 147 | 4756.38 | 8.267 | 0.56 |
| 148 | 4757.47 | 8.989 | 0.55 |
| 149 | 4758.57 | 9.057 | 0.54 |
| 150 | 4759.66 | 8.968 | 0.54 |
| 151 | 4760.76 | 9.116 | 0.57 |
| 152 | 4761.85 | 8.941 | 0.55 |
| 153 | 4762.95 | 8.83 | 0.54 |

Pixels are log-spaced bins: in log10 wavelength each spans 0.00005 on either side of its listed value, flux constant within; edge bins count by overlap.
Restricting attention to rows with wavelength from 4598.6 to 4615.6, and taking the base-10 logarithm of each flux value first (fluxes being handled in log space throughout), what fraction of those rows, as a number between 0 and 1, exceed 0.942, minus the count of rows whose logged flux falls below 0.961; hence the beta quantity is -10.5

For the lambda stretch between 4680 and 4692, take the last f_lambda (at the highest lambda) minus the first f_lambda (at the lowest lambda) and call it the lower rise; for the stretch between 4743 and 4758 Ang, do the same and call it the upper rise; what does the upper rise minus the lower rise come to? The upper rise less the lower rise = 0.4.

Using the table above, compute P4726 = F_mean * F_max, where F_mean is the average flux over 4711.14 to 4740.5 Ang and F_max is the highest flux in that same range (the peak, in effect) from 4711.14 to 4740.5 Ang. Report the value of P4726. 90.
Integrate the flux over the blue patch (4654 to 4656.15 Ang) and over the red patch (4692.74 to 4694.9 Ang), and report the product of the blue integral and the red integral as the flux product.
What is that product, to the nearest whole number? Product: 381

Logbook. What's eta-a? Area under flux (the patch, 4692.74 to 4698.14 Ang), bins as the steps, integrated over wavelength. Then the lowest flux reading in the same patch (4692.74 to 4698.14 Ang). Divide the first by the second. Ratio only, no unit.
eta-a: 5.6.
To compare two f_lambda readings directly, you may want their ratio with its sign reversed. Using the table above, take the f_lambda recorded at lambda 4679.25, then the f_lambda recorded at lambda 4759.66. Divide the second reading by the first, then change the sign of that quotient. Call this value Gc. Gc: -1.12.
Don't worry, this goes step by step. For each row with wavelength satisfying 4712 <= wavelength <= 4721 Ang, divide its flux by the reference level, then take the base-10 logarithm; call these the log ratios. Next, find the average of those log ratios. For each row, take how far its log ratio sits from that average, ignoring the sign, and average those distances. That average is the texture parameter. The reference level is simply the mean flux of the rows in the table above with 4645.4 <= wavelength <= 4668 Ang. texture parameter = 0.0203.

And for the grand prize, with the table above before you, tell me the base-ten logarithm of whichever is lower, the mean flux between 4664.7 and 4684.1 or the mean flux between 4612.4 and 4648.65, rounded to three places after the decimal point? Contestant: 0.948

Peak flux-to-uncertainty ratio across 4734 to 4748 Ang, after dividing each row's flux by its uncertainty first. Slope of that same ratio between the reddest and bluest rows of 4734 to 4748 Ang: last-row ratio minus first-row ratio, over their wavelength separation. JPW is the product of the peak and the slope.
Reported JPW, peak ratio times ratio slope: -6.2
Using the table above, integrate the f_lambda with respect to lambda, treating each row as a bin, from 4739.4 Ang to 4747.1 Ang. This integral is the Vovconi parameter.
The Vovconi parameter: 72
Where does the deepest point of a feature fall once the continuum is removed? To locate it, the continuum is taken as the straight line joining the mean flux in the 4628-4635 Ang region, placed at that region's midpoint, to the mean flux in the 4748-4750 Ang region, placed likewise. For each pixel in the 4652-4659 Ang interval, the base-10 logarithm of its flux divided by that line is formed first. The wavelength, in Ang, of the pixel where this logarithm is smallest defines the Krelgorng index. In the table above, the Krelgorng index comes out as 4654.53 Ang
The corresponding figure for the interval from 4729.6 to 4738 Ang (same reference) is 4736.70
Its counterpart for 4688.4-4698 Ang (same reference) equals 4692.20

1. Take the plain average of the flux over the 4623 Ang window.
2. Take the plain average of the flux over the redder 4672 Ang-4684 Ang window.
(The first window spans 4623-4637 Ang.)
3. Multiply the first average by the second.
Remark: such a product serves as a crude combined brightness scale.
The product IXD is 81.3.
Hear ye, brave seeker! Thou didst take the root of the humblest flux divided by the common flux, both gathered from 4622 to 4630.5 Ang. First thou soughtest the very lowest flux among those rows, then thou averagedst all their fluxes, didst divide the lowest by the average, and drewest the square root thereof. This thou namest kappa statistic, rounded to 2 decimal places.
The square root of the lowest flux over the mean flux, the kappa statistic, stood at 0.97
